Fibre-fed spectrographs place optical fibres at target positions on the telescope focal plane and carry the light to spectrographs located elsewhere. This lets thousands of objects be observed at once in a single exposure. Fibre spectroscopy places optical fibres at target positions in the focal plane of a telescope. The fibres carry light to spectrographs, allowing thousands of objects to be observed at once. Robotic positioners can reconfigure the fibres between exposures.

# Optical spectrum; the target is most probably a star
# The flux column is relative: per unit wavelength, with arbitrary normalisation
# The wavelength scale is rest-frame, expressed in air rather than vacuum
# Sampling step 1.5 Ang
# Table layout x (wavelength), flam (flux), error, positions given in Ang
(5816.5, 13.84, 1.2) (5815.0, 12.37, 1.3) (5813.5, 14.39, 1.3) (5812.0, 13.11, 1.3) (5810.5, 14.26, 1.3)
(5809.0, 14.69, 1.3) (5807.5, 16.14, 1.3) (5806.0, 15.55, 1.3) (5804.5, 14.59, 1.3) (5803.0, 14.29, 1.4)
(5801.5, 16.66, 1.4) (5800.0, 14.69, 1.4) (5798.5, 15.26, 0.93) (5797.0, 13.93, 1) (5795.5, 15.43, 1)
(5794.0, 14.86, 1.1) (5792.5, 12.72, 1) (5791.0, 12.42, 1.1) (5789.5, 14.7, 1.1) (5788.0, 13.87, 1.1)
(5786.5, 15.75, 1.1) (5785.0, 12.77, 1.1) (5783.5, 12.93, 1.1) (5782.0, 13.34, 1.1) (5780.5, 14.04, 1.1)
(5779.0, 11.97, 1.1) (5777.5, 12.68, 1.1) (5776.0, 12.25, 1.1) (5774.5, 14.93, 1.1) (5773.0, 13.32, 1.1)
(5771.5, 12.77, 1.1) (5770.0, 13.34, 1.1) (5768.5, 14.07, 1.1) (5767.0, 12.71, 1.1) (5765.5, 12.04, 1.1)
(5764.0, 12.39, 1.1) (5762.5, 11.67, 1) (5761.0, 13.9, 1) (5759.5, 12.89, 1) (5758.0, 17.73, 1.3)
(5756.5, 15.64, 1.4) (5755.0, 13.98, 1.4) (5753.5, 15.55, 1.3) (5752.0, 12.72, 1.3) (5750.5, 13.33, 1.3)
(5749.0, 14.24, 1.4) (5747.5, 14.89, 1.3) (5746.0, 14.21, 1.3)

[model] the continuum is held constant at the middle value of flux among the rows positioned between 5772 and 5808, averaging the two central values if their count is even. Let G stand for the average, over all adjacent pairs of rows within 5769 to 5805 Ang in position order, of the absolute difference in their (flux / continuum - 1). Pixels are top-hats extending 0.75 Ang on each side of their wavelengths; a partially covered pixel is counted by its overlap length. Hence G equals 0.089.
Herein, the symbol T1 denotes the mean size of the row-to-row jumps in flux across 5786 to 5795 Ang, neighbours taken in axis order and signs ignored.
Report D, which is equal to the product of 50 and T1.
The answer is 74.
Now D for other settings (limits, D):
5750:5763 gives 105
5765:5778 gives 54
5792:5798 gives 70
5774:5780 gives 64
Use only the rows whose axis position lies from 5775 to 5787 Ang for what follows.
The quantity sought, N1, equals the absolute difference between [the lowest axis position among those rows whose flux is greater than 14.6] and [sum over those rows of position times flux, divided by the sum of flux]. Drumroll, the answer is 5.1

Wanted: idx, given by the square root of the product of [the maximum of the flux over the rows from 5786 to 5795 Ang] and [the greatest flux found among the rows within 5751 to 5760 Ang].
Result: 16.7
